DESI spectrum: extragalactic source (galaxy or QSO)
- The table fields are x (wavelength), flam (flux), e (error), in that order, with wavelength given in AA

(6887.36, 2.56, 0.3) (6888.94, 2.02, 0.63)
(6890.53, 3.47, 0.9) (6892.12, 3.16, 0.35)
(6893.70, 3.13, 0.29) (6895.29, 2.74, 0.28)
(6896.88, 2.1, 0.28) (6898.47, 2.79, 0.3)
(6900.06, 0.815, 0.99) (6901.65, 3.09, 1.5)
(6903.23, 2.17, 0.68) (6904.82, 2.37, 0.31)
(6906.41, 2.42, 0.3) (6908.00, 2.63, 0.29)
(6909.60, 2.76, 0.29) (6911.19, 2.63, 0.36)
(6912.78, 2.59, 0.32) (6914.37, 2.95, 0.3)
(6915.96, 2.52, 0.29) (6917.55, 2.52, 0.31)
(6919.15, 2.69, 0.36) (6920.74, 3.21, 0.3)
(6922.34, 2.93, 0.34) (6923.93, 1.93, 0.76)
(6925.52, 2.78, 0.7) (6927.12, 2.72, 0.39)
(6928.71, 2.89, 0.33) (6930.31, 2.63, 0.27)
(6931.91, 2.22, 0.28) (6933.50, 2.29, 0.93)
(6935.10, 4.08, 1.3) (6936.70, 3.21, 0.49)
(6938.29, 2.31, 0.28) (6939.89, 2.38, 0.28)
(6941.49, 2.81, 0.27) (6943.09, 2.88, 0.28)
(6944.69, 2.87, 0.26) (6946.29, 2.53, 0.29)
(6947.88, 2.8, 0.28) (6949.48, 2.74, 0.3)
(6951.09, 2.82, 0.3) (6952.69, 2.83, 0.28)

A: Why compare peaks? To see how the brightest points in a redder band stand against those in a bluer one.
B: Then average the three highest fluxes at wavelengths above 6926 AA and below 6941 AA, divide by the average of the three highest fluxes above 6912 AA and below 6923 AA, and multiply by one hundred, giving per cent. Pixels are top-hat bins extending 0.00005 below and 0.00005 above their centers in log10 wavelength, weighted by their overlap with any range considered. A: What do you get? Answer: 112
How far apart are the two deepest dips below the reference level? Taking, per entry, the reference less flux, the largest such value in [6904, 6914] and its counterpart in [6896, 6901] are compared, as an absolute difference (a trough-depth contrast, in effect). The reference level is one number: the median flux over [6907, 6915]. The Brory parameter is 1.6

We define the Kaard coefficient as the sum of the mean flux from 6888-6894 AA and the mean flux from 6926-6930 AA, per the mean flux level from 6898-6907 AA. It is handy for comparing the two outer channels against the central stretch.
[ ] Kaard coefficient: 2.53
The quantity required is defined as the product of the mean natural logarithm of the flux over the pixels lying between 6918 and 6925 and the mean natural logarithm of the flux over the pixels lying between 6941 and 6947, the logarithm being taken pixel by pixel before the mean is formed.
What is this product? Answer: 0.99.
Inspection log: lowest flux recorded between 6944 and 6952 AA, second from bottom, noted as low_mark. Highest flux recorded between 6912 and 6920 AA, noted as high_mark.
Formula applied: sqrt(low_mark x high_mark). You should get 2.84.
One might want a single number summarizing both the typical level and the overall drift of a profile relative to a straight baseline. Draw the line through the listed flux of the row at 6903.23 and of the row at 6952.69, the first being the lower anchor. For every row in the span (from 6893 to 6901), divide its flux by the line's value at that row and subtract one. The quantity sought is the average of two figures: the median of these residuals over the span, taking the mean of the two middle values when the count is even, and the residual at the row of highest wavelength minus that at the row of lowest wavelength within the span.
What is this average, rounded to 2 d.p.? -0.41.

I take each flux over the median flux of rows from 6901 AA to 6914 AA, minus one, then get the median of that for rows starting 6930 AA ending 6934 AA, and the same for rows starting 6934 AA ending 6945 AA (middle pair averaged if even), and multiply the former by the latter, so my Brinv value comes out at -0.0122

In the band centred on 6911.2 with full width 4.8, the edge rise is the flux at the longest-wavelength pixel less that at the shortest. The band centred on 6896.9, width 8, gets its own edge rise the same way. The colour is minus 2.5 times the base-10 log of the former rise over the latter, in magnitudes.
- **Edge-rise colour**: 2.8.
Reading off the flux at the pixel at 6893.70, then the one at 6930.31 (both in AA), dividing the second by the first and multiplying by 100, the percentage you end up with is 84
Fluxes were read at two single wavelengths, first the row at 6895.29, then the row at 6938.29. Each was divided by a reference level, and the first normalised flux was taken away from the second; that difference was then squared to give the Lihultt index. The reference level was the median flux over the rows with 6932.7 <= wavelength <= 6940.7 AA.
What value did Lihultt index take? 0.033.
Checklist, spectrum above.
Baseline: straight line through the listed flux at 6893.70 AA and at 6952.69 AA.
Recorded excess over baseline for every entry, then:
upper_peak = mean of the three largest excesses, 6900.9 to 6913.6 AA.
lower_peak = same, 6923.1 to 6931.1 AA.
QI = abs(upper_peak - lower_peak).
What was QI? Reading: 0.07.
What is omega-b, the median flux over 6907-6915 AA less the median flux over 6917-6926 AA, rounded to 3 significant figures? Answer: -0.105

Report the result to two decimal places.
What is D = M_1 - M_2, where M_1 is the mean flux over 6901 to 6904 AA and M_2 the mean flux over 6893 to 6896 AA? -0.31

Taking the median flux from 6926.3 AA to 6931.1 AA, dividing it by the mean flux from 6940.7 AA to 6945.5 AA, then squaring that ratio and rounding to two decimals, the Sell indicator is 0.91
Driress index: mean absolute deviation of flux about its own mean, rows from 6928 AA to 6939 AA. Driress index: 0.5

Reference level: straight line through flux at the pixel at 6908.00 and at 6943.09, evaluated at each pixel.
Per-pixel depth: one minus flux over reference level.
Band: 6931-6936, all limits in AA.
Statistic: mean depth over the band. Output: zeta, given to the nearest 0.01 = -0.02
